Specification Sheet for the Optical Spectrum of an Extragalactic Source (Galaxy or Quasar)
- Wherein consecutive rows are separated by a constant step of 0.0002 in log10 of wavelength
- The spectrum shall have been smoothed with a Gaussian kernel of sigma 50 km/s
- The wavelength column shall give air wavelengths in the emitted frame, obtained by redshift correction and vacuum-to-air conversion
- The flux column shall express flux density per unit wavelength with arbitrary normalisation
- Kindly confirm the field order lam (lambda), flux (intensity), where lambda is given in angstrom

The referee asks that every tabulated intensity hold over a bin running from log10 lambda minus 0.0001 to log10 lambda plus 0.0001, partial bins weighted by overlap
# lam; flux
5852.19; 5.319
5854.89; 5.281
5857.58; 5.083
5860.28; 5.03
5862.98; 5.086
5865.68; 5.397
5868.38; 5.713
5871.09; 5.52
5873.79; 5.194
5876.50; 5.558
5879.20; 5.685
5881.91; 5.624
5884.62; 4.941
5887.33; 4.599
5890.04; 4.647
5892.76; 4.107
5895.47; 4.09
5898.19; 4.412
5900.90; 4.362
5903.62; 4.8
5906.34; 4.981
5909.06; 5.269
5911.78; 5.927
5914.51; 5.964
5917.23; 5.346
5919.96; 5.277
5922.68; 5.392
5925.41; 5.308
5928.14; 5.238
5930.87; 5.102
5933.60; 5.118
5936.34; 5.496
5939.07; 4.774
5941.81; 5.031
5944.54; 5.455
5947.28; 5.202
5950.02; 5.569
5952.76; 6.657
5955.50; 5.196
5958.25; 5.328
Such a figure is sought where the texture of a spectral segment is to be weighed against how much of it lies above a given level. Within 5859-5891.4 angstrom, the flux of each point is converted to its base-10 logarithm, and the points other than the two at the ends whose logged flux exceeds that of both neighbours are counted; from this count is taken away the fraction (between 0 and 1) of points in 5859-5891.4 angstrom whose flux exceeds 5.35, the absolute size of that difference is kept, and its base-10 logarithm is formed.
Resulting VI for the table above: 0.176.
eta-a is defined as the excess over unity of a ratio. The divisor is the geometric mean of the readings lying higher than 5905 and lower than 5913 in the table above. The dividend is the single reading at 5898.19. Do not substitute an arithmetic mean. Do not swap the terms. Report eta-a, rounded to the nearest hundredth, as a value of -0.18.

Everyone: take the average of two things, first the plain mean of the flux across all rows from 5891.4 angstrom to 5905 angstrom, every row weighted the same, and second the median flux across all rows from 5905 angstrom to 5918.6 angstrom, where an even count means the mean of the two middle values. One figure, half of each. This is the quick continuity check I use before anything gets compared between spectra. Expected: 4.85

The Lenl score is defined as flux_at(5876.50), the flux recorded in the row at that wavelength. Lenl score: 5.558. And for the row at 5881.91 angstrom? 5.624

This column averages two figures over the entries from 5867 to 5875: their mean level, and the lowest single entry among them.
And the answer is 5.3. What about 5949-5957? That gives 5.5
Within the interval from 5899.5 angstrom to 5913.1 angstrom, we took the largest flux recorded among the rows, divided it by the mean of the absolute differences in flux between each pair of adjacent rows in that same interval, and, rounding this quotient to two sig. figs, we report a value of 15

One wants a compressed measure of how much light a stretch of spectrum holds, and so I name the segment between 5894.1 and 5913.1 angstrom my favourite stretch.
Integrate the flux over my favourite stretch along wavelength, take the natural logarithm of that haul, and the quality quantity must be 4.52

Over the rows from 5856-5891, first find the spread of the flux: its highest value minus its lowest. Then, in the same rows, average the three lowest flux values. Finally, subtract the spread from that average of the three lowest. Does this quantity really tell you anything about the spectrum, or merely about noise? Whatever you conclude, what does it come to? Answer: 3.6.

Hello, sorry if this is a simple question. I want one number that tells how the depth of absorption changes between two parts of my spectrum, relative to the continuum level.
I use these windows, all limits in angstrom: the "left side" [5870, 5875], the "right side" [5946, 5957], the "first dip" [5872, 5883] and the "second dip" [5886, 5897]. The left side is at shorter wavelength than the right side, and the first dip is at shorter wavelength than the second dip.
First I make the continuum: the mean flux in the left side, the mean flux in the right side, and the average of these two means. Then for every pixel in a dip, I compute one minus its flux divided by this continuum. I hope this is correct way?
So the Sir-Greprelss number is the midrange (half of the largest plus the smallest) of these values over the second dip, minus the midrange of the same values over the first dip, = 0.19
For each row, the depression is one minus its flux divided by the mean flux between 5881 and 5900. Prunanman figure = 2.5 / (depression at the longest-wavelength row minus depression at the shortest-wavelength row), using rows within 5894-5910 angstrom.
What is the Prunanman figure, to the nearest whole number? -10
